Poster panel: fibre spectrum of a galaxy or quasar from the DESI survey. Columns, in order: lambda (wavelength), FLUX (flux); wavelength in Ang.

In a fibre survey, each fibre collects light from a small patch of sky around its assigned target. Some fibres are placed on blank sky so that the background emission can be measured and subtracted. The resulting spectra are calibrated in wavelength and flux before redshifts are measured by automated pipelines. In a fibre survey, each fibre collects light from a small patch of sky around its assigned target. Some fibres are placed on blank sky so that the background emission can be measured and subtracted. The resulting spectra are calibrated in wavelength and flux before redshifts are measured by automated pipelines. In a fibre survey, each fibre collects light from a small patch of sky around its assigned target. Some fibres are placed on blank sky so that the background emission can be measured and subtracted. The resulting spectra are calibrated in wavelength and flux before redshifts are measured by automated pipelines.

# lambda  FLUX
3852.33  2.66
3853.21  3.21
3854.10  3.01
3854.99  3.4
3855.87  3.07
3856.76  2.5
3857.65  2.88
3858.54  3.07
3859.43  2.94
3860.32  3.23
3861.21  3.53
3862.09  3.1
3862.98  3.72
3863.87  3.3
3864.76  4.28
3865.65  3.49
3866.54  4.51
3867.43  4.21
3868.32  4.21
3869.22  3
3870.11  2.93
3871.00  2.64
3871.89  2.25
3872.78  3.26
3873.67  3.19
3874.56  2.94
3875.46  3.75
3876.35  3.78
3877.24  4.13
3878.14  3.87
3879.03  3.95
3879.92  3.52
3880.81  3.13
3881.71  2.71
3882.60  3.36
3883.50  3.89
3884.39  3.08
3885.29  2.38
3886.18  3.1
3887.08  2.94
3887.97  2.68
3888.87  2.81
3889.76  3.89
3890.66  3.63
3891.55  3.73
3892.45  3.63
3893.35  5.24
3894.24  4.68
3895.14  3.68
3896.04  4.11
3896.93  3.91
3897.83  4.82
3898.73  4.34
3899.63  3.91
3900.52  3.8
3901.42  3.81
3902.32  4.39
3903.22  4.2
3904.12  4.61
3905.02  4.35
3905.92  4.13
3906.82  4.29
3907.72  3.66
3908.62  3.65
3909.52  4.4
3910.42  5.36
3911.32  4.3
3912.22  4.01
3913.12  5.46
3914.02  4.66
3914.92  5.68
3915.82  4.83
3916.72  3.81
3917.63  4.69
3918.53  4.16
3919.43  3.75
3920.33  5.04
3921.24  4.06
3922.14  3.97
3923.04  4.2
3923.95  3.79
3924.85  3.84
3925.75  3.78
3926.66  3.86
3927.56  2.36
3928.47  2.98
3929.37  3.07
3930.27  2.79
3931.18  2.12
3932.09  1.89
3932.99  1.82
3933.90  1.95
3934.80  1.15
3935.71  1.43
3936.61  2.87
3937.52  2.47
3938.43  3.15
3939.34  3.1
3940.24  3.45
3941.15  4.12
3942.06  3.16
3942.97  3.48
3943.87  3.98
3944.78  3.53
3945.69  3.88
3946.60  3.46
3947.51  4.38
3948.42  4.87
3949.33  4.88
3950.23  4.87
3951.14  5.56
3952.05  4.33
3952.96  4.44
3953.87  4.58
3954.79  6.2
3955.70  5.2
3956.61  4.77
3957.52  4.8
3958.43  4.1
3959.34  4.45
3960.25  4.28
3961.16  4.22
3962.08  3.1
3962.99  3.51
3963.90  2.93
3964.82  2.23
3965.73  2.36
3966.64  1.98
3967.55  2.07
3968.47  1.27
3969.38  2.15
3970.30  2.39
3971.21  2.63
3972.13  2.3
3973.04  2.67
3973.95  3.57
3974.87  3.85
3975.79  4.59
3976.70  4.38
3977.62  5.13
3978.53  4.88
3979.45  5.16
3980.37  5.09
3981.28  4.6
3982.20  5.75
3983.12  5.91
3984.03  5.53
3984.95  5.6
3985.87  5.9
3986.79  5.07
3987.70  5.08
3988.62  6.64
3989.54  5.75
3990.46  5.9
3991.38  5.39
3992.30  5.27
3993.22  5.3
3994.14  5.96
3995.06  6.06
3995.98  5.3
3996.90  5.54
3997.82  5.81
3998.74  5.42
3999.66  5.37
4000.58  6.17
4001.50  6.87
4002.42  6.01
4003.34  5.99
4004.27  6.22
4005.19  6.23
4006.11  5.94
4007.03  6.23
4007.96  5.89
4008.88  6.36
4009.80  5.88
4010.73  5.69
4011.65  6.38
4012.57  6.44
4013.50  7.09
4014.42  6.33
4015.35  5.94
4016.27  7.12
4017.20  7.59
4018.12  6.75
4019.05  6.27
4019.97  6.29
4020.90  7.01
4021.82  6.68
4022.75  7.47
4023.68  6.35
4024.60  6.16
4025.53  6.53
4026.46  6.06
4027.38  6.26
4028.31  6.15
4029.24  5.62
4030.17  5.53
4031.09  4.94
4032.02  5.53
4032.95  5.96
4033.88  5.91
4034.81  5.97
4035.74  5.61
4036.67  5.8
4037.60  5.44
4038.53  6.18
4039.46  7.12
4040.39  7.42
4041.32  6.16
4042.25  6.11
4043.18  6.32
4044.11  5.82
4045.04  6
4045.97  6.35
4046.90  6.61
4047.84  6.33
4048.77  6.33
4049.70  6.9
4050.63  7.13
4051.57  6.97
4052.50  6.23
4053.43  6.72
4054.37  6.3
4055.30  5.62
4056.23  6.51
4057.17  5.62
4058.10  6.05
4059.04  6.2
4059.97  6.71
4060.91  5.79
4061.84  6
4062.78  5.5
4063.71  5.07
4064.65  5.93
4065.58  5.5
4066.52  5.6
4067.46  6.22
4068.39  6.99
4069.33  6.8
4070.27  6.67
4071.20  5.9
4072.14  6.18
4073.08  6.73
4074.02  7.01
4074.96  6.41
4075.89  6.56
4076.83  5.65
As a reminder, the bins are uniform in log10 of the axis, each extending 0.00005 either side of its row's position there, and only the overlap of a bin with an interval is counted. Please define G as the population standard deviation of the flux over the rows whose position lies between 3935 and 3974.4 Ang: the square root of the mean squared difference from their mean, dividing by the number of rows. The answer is 1.13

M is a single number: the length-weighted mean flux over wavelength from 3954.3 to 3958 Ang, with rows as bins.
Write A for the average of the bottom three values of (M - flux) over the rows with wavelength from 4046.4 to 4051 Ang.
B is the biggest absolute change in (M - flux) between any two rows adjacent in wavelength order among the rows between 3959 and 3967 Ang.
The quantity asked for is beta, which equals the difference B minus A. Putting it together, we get 2.8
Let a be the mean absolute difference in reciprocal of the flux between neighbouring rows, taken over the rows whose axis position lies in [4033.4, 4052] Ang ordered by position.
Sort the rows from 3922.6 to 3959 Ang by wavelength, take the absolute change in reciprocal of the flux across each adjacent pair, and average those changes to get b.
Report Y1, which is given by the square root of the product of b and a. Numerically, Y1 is 0.0228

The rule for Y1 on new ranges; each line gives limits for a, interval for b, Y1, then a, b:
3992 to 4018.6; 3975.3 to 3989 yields 0.0138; 0.011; 0.017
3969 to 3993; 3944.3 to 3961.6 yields 0.0239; 0.026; 0.022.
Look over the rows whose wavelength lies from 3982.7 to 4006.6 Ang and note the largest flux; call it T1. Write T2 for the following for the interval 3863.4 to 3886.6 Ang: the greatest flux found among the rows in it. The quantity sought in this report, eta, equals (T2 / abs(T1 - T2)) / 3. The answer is 0.64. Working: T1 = 6.87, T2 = 4.51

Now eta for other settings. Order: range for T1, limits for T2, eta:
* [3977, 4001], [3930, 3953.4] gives 1.72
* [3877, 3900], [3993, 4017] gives 1.26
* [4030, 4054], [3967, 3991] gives 2.84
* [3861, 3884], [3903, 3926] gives 1.62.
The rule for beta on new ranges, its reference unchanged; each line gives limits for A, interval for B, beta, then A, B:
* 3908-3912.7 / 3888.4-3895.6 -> 1.1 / 0.5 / 1.61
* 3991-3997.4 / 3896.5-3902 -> 1.5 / -0.6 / 0.91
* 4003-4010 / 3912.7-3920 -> 2.1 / -1.1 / 1.02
